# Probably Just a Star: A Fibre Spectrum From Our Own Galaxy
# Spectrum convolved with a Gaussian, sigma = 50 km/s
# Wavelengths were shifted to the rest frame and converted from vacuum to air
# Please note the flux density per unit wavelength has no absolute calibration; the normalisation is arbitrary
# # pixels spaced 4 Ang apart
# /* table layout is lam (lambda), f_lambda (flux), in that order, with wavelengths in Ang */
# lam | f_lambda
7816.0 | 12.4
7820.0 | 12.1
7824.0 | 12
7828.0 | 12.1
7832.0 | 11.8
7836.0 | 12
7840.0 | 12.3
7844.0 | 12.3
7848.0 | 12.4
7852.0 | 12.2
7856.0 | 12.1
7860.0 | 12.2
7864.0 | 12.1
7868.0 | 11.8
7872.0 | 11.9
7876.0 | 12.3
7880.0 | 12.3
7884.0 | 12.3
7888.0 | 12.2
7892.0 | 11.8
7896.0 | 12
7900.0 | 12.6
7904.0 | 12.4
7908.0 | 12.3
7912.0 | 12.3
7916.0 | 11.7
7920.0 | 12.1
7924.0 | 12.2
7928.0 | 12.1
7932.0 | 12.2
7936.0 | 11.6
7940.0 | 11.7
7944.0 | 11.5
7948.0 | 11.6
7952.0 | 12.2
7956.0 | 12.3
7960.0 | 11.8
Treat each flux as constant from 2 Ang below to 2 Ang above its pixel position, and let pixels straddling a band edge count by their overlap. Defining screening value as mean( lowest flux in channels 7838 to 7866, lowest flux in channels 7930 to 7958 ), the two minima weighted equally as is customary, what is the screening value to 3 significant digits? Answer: 11.8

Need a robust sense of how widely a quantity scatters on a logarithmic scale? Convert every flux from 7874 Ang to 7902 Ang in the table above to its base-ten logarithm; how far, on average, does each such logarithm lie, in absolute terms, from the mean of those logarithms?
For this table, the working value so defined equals 0.0066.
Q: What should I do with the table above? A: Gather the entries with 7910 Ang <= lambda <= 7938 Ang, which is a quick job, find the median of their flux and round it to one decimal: 12.1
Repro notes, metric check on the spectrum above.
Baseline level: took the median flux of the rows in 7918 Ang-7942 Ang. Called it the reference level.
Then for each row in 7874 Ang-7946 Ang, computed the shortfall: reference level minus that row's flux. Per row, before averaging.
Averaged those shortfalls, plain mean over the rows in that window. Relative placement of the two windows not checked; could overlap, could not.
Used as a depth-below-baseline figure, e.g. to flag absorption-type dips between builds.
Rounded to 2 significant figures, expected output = 0.011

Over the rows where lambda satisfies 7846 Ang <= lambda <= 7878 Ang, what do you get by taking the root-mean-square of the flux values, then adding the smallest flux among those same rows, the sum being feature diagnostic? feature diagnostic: 23.9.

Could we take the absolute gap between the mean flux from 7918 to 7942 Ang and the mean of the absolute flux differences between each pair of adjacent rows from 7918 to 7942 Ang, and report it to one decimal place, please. 11.8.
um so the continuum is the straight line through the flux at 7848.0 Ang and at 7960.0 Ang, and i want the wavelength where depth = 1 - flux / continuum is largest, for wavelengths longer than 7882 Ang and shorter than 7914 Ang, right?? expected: 7892.0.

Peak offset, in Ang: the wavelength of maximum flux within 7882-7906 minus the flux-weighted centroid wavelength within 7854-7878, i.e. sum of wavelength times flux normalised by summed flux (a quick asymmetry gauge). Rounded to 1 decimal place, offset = 34.0 Ang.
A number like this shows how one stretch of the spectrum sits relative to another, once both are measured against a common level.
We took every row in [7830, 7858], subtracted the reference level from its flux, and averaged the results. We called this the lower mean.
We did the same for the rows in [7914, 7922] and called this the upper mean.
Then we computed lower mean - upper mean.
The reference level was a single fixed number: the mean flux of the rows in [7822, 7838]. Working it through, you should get 0.26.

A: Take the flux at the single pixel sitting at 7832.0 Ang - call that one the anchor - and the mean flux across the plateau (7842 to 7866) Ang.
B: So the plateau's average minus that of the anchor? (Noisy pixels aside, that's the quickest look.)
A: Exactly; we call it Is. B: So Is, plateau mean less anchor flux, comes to 0.42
